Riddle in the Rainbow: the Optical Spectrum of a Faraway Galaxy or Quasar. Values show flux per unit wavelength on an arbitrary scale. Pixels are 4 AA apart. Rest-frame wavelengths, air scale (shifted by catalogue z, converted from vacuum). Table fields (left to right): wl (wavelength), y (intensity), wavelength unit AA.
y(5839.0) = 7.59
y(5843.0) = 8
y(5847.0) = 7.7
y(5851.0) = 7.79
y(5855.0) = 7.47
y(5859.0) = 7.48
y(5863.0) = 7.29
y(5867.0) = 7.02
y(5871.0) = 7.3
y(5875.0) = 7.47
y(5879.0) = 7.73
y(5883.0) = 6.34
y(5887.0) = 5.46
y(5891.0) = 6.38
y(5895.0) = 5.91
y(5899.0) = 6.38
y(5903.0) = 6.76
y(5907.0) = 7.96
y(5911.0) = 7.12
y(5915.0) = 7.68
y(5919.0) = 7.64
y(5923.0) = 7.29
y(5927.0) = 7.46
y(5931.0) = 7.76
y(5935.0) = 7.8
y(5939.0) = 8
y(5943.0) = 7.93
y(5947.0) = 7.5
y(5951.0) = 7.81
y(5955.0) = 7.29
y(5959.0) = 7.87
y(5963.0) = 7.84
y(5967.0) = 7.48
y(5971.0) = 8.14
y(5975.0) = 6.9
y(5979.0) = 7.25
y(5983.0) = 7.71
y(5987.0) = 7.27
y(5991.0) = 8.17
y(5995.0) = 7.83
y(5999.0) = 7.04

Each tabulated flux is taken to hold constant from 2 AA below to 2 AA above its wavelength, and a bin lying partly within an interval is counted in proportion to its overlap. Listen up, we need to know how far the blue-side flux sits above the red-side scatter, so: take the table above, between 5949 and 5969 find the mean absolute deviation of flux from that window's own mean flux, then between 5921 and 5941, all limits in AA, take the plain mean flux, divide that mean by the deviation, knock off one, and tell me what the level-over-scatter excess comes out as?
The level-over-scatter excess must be 34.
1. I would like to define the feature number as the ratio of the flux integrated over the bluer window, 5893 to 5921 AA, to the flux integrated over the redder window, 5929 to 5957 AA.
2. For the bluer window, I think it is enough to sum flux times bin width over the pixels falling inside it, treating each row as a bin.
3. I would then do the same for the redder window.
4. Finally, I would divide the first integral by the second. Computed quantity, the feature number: 0.91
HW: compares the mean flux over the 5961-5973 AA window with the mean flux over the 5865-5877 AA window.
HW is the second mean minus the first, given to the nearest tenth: -0.6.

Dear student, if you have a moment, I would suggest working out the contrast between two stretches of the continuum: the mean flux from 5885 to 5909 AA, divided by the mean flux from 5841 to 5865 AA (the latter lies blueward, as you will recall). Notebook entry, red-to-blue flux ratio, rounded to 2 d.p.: 0.85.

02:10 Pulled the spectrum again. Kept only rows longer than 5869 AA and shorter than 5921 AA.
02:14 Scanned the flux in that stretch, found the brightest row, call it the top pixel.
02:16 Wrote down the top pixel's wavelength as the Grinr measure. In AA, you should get 5907.0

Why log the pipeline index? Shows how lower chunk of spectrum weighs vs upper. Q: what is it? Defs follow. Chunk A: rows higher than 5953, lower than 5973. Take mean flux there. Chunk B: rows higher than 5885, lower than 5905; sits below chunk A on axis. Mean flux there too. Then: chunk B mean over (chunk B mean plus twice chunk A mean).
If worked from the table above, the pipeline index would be 0.286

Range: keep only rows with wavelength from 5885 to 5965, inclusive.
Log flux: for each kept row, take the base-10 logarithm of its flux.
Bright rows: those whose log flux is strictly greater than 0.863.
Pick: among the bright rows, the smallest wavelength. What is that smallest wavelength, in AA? 5907.0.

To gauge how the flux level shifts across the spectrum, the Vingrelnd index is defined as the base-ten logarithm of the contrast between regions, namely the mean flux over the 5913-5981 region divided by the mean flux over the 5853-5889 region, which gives 0.033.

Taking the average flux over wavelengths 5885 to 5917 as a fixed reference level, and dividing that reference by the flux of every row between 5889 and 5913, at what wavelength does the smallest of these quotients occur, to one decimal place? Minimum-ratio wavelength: 5907.0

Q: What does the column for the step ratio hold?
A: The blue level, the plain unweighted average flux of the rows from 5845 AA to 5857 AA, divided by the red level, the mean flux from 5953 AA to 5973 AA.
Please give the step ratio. 0.99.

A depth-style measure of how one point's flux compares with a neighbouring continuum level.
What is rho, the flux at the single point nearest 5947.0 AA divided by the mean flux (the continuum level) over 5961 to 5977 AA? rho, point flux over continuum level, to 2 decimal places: 0.99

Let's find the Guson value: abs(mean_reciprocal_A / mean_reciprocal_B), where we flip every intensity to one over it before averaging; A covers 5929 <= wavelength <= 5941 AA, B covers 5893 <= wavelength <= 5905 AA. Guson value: 0.81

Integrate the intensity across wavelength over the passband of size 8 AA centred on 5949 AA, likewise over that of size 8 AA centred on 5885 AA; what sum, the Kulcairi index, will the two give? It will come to 108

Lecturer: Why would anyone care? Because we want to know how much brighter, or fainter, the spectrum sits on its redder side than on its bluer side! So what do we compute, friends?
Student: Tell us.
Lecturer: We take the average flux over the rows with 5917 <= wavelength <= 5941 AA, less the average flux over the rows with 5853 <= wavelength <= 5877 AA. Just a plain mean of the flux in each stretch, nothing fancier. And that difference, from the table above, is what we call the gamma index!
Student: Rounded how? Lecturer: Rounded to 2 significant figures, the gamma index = 0.32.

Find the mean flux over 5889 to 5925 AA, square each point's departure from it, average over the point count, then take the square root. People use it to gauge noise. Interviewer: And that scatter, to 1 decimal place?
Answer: 0.7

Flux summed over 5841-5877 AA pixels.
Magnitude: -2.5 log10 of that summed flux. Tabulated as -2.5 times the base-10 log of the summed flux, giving -4.6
